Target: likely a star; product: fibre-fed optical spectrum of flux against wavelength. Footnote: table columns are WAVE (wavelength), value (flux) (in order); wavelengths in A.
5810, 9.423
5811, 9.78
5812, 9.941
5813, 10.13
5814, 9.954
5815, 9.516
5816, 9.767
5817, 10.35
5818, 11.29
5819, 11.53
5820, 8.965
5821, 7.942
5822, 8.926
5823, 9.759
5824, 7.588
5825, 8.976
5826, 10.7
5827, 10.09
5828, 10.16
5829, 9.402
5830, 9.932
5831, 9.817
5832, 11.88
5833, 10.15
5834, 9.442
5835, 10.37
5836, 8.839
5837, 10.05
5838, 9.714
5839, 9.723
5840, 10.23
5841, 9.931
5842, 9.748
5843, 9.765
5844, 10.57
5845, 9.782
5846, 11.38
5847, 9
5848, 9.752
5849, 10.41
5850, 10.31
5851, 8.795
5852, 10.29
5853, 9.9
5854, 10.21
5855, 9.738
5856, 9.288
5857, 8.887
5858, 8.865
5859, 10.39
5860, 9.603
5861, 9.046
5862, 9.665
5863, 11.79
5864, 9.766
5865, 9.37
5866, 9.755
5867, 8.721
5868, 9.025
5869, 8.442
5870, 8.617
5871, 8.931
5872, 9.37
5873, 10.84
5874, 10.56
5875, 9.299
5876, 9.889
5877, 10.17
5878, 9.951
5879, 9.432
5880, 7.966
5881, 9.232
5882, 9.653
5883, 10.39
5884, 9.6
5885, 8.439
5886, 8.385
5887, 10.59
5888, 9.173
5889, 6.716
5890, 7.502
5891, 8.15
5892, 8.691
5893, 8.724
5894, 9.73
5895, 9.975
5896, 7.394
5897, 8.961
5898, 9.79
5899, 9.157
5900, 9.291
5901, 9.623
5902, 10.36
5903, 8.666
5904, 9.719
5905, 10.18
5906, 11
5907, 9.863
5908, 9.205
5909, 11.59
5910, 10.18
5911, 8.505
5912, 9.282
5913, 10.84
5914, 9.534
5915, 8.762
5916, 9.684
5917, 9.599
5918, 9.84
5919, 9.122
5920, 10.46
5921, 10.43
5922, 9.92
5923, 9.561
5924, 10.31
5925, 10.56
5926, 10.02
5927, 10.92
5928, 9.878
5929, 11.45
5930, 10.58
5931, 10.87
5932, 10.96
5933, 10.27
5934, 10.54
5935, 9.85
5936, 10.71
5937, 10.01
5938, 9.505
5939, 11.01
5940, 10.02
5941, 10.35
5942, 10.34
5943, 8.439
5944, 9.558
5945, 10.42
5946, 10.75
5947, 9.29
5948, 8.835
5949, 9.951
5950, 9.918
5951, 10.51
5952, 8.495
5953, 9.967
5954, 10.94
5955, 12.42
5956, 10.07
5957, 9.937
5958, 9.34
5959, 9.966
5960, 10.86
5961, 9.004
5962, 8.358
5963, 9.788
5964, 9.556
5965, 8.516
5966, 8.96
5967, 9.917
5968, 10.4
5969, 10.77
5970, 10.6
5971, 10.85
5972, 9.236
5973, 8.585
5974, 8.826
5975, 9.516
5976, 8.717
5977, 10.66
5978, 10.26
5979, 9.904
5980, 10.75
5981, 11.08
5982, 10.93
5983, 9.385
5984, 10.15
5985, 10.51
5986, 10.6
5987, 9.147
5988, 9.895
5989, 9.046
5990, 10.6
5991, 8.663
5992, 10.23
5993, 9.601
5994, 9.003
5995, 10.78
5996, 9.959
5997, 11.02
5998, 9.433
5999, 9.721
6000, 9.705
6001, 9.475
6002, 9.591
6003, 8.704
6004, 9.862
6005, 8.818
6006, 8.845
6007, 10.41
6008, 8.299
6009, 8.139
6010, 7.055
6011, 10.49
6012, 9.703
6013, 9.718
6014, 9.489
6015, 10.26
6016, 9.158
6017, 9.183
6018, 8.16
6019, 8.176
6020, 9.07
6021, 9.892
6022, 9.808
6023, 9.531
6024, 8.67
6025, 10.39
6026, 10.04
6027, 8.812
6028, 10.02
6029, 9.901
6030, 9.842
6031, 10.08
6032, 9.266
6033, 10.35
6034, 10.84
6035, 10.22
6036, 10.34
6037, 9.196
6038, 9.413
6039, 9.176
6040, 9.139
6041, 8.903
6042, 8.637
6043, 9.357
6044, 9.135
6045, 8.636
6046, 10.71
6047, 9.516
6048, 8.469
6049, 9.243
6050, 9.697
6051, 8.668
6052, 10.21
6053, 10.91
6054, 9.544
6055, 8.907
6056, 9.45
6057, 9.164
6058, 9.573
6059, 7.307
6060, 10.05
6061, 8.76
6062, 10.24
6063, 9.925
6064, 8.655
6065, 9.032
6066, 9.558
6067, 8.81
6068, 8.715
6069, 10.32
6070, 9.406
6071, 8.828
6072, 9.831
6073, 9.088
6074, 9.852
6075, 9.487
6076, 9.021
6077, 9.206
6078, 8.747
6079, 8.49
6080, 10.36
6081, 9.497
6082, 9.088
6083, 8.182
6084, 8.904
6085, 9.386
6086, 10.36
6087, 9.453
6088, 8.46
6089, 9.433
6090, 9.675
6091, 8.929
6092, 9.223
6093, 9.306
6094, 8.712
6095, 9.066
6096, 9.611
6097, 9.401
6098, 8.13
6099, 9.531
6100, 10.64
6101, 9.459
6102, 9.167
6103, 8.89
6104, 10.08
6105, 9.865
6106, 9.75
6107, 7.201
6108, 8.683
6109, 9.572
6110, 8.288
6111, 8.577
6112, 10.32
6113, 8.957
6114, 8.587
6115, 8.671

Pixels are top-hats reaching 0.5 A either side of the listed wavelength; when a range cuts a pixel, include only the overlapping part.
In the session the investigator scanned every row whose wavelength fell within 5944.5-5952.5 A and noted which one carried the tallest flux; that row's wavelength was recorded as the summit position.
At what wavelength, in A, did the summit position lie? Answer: 5946 A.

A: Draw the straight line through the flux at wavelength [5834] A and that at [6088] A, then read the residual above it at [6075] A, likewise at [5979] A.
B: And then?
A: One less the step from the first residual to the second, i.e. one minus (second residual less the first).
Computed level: 1.0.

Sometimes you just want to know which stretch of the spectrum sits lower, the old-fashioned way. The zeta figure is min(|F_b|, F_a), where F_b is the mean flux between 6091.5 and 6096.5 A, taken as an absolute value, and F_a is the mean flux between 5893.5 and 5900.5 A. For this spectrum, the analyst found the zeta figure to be 9.2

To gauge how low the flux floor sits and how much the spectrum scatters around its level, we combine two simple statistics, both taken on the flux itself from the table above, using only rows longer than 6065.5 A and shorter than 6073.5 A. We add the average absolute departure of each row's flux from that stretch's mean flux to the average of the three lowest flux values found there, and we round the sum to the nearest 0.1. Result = 9.2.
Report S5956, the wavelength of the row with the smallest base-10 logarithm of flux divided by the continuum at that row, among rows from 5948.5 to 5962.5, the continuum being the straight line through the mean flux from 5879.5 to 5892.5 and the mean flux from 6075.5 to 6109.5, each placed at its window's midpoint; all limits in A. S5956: 5962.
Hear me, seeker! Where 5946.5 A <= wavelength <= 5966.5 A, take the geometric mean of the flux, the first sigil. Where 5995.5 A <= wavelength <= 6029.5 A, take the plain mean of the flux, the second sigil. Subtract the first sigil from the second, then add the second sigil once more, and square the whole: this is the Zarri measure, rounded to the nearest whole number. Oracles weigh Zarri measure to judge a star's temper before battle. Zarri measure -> 83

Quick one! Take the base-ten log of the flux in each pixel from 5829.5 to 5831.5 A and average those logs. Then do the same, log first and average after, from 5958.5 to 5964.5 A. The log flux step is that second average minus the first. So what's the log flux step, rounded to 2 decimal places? -0.01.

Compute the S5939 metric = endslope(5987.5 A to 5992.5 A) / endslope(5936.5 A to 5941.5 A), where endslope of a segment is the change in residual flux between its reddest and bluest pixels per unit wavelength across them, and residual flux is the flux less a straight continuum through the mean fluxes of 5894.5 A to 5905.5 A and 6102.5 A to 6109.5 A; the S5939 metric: 1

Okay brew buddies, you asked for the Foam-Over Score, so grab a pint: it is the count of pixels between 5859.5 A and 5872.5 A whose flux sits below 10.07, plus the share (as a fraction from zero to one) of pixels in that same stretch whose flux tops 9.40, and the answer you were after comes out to 12.4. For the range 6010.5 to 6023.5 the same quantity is 11.6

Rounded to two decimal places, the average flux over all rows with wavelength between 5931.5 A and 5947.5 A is 10.13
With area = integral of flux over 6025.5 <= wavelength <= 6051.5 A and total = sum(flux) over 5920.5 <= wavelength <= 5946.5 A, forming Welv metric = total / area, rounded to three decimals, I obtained 1.079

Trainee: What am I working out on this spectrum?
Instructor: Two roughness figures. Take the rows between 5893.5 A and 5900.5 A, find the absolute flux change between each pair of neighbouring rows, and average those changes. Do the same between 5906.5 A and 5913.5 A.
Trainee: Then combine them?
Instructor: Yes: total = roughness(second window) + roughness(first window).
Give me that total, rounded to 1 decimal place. 2.4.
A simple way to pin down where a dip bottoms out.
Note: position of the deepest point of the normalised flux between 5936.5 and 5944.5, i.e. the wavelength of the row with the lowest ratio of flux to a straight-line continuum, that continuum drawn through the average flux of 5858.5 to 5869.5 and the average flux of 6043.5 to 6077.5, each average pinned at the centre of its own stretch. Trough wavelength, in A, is 5943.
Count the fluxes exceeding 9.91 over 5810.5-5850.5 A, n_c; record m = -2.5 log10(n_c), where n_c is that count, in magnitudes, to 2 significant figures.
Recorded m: -3.3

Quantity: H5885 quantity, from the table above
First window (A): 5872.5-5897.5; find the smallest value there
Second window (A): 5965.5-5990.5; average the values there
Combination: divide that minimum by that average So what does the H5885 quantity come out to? 0.674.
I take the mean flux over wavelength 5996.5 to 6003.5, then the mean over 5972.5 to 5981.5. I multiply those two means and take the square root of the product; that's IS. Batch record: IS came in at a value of 9.74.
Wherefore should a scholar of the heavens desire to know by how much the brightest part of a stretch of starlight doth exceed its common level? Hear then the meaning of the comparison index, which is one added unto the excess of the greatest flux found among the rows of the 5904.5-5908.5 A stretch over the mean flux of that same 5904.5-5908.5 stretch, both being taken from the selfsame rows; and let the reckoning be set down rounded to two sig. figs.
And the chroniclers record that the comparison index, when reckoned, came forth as 1.9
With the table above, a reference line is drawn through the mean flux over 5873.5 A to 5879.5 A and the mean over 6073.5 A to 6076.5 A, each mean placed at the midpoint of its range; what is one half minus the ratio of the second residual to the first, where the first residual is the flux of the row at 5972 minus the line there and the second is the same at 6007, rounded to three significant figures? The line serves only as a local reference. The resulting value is 2.34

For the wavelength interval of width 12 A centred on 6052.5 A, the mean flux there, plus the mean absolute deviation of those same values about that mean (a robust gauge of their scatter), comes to 9.9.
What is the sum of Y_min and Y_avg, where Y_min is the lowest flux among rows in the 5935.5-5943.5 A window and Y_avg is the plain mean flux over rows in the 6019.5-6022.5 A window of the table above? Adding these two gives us 18.0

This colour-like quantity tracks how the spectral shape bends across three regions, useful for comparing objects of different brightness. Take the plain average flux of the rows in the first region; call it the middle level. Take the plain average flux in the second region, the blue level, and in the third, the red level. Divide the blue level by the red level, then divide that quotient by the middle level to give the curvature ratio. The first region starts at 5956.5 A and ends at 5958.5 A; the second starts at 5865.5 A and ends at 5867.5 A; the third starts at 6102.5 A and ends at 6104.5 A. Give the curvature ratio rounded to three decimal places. 0.101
